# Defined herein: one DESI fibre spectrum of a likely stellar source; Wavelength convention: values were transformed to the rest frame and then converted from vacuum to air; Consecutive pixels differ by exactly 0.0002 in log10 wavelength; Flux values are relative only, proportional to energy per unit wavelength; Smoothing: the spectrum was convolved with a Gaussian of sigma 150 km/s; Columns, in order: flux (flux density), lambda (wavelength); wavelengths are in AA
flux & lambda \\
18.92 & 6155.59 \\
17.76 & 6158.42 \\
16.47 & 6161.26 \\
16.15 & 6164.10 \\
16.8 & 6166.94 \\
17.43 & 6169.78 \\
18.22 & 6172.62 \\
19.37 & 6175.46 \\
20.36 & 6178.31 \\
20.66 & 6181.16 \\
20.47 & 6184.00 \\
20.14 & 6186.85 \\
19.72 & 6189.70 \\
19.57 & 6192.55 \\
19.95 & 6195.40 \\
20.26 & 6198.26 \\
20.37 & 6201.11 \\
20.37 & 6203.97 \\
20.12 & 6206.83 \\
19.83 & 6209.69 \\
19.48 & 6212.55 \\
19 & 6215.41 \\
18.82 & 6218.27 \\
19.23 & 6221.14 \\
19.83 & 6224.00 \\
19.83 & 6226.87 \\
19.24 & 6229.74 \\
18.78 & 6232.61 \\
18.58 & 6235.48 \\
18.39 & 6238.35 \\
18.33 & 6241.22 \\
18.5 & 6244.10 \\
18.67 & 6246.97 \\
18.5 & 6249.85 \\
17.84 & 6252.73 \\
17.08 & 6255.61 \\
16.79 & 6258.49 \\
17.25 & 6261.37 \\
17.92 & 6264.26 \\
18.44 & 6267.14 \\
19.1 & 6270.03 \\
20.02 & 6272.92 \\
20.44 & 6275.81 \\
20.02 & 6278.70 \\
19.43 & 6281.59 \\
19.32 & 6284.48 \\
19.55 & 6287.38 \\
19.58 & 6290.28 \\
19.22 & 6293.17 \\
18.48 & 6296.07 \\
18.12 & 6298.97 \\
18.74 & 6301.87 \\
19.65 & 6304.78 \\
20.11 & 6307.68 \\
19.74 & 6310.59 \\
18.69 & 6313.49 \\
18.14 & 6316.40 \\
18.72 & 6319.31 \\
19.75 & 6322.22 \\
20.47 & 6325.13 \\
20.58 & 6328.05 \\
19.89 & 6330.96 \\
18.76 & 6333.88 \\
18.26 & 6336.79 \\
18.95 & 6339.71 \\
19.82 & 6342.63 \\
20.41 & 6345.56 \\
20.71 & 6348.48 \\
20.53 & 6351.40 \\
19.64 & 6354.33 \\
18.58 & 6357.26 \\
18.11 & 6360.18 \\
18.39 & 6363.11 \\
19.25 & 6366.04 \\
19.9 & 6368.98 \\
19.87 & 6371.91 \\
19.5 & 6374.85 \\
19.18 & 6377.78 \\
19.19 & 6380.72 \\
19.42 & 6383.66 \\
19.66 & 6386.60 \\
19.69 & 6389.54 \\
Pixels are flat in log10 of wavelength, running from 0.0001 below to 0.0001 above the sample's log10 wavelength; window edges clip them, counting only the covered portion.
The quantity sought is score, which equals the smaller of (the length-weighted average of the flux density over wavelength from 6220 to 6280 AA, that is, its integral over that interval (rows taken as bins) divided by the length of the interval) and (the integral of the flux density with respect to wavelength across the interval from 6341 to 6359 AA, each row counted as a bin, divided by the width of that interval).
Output 18.70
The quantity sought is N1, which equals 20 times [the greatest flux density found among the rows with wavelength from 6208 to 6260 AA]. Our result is 397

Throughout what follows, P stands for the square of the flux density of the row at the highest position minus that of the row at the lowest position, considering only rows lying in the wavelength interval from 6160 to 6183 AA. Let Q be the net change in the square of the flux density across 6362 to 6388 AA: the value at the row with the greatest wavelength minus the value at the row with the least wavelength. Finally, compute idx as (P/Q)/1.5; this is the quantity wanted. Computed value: 2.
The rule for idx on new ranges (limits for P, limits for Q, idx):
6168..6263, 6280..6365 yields 0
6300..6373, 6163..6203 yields 0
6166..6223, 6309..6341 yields -2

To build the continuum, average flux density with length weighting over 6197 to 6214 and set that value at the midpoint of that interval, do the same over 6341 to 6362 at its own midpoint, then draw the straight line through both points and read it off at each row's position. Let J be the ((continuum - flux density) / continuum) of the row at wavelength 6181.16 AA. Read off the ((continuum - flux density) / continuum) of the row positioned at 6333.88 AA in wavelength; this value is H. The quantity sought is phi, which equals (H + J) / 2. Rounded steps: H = 0.05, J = -0.026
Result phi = 0.011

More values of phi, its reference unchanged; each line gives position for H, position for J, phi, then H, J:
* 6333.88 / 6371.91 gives 0.017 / 0.05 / -0.014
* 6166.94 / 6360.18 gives 0.122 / 0.17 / 0.078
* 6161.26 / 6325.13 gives 0.073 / 0.18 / -0.037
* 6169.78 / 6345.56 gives 0.049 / 0.14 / -0.037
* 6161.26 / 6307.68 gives 0.084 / 0.18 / -0.017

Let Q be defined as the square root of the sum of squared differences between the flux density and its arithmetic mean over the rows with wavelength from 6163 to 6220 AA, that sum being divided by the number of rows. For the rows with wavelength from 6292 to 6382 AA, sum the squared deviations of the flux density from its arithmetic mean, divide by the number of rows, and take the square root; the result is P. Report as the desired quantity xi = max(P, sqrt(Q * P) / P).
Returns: 1.26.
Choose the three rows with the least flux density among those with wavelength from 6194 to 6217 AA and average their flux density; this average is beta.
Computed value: 19.4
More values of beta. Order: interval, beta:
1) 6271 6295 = 19.3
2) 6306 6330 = 18.5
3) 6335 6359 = 18.6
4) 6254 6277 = 17.0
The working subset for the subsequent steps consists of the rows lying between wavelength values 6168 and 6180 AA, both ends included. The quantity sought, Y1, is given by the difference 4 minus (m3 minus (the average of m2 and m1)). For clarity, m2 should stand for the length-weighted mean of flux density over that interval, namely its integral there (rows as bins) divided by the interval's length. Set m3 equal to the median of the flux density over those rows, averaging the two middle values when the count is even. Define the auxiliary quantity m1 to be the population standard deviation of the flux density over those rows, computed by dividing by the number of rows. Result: -4.83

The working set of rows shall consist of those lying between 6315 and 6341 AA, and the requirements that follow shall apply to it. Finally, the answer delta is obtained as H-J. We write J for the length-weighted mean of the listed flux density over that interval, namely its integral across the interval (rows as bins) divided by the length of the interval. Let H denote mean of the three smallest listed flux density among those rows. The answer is -0.91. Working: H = 18.4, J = 19.3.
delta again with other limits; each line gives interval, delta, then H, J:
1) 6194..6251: -0.90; 18.4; 19.3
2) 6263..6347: -1.26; 18.1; 19.3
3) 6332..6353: -0.98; 18.7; 19.6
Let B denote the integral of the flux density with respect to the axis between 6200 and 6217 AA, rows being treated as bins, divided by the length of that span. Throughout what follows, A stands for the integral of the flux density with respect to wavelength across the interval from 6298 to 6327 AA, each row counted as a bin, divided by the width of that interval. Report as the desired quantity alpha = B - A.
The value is 0.6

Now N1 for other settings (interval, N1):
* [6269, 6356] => 414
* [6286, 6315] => 402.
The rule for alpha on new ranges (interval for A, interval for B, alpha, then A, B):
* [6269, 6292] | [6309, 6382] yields -0.3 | 19.7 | 19.40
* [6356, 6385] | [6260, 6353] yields 0.2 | 19.1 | 19.34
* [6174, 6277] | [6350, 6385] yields 0.1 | 19.2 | 19.29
